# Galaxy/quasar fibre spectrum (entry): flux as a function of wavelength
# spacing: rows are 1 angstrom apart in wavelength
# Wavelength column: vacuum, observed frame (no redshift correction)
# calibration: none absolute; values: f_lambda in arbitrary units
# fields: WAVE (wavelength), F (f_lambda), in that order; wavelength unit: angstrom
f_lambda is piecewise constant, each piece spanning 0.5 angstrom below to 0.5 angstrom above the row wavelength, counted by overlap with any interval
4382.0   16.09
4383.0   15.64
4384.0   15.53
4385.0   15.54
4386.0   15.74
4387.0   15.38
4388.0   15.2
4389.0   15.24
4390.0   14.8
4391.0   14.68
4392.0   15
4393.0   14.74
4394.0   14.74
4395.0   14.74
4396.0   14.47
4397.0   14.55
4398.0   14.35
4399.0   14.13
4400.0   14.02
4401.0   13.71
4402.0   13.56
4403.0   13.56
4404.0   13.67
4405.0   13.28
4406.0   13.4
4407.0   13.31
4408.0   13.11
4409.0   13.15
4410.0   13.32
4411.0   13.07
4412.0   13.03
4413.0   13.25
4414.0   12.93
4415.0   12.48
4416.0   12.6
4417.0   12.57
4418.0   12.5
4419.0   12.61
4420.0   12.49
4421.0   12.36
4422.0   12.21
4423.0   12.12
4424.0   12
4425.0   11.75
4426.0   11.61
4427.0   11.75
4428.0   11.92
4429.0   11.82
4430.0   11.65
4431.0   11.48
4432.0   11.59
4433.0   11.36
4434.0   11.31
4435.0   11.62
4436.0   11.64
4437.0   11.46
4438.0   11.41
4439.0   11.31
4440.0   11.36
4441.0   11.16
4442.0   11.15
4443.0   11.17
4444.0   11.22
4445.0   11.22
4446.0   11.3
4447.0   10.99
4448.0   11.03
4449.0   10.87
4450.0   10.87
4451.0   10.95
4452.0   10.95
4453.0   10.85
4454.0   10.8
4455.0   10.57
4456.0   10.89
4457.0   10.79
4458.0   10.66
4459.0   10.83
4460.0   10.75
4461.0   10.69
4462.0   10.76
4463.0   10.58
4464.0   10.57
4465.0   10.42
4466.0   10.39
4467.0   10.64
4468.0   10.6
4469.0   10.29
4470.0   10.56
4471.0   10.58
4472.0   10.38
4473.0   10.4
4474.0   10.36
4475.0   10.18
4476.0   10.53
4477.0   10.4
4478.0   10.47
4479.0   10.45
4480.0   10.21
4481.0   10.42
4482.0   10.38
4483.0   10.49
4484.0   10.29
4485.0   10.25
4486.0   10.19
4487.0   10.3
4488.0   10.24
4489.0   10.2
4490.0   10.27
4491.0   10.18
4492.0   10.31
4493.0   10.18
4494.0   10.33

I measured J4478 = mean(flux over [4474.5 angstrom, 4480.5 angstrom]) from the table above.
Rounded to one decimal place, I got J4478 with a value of 10.4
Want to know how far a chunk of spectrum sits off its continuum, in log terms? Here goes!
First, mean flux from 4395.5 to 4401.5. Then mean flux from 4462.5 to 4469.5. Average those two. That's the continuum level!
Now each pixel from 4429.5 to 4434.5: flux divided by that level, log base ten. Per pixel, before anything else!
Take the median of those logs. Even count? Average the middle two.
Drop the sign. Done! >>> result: 0.032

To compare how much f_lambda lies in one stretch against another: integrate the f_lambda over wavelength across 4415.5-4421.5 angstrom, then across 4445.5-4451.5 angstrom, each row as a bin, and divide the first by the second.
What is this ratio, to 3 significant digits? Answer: 1.14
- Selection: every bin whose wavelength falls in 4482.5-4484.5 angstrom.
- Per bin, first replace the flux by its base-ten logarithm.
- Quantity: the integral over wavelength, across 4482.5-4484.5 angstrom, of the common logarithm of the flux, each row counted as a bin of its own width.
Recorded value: 2.03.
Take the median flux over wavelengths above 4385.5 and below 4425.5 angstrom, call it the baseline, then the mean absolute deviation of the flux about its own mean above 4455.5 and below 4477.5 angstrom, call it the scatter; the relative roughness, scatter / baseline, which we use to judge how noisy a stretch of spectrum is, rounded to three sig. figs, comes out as 0.0113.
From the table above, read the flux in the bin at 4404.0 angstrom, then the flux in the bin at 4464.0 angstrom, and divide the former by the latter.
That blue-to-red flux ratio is 1.29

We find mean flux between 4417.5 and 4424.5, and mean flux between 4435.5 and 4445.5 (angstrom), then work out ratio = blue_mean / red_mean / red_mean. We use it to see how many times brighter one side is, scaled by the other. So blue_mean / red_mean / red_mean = 0.096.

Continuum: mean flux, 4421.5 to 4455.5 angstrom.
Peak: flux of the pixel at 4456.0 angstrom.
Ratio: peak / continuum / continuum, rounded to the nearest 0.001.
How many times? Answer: 0.084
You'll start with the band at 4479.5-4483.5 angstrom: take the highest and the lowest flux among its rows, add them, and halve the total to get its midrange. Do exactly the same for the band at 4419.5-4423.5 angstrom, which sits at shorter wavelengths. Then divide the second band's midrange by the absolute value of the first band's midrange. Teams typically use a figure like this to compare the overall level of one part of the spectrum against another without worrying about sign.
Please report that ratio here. 1.19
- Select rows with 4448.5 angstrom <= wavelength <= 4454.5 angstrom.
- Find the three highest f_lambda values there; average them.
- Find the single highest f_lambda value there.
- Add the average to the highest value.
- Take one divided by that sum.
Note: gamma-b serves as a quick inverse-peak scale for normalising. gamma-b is 0.046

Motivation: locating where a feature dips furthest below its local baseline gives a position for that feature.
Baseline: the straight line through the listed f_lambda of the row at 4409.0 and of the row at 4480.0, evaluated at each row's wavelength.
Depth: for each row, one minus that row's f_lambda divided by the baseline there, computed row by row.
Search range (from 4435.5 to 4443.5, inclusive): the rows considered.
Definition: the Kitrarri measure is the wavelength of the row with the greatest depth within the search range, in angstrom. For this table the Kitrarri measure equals 4441.0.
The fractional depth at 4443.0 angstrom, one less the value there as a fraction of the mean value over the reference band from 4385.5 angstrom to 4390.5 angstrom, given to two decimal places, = 0.27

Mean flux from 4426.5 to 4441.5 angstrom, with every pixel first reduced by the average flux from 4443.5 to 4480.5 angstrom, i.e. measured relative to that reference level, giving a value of 0.8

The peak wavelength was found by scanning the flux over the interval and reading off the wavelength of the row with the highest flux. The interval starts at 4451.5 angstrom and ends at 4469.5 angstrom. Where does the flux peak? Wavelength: 4452.0 angstrom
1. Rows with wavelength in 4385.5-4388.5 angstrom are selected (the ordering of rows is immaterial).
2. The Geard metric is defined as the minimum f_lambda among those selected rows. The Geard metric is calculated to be 15.2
